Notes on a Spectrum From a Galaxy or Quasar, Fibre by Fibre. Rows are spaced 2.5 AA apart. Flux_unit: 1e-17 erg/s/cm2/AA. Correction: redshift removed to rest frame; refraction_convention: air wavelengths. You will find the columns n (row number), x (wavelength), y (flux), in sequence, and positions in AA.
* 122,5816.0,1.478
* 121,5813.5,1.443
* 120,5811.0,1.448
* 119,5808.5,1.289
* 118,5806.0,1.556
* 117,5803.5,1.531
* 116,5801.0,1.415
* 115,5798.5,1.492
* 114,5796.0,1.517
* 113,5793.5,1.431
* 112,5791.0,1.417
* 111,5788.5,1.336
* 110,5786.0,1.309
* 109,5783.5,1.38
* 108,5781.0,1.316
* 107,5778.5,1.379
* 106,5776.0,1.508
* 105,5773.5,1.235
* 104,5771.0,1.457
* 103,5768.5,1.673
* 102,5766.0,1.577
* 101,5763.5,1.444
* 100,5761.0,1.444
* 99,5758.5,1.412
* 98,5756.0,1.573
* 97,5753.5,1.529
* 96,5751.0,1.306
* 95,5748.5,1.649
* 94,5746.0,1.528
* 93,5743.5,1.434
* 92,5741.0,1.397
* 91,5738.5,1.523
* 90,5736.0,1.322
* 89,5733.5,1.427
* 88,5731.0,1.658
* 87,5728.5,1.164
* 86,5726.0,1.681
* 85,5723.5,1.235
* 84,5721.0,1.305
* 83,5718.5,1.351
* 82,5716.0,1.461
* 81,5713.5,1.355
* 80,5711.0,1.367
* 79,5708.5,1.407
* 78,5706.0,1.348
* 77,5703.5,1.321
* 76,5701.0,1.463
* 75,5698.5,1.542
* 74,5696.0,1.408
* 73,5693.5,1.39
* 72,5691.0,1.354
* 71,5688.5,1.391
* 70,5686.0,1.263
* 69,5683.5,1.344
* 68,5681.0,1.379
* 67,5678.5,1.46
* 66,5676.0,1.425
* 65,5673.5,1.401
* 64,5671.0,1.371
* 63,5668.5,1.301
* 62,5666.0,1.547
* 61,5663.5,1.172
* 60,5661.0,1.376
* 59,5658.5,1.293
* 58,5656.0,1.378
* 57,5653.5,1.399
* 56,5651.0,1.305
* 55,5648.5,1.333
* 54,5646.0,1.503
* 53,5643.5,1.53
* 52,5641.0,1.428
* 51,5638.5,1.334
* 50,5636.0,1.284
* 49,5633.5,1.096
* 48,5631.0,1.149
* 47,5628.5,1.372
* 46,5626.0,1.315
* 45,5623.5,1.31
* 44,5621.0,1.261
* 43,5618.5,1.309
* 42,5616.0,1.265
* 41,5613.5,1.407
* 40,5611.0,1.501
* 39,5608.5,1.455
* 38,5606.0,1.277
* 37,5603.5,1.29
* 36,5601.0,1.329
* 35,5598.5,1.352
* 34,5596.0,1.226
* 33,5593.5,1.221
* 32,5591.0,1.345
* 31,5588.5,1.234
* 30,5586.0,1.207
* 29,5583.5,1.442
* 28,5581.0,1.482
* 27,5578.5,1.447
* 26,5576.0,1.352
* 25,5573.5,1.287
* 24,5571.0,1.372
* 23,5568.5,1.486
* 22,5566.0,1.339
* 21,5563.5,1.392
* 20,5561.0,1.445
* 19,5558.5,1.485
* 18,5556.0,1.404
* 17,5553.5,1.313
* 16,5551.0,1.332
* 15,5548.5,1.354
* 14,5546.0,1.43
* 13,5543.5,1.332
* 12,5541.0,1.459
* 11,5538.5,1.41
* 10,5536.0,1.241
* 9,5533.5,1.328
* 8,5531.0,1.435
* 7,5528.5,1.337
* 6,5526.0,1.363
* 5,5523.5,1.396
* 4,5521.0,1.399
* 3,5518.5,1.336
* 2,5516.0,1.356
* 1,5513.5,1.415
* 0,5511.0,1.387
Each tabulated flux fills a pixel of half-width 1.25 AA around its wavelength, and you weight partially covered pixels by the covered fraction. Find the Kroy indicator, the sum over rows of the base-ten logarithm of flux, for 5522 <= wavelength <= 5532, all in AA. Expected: 0.56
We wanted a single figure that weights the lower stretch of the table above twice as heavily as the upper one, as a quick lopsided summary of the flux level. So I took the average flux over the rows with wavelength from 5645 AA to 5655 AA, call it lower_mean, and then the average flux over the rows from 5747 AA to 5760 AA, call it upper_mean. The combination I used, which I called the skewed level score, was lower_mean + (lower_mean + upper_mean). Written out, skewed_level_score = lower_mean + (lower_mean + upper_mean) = 4.26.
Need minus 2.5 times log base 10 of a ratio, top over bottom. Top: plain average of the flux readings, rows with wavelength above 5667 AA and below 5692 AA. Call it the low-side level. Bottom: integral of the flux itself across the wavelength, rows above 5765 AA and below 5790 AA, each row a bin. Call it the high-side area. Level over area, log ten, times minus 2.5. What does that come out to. 3.53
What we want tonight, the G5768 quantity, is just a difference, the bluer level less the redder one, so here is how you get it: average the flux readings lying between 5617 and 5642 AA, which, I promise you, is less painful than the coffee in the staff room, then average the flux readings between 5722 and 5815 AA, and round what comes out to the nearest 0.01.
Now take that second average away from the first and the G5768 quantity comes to -0.16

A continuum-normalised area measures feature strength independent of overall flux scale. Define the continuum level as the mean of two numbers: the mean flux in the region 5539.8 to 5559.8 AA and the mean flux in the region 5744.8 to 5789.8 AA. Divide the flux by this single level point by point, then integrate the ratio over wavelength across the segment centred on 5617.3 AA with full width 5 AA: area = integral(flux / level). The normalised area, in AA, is 4.54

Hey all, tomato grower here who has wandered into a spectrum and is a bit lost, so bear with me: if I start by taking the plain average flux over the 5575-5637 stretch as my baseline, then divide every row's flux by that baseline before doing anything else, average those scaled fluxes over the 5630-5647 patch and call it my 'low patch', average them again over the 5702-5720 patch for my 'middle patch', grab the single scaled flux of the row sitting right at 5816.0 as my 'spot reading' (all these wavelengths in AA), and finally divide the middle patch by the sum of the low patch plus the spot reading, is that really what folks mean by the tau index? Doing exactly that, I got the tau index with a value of 0.489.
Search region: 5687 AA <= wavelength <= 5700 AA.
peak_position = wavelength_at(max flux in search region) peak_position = 5698.5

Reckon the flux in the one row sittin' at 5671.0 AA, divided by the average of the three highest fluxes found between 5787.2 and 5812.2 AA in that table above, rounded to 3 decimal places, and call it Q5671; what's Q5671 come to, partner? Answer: 0.893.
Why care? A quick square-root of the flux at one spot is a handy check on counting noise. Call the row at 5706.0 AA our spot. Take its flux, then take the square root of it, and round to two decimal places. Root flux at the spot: 1.16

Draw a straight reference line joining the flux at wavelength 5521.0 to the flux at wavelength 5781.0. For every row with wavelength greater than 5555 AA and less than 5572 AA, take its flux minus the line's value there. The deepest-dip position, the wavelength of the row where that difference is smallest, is 5566.0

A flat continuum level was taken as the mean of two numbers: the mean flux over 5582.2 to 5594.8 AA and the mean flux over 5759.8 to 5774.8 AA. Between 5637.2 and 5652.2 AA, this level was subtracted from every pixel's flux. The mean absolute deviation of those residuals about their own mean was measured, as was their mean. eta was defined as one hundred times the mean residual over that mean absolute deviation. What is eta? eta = 30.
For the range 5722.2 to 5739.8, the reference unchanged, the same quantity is 30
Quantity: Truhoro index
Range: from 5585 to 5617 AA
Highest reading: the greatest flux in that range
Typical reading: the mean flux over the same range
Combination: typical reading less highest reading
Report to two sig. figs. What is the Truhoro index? -0.18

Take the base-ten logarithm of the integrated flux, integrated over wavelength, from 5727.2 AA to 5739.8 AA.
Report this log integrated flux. 1.25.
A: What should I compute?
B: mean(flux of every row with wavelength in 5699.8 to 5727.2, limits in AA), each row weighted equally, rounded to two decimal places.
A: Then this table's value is 1.39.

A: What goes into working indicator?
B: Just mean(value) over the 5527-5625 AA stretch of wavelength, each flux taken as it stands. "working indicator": 1.36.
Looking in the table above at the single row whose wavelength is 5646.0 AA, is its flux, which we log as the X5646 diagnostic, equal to 1.503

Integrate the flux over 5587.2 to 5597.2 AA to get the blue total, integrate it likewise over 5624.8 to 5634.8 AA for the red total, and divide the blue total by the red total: 1.02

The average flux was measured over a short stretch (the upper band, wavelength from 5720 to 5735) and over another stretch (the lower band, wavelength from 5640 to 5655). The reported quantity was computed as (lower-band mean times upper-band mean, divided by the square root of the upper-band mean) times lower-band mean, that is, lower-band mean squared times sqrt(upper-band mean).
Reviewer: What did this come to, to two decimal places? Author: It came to 2.38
